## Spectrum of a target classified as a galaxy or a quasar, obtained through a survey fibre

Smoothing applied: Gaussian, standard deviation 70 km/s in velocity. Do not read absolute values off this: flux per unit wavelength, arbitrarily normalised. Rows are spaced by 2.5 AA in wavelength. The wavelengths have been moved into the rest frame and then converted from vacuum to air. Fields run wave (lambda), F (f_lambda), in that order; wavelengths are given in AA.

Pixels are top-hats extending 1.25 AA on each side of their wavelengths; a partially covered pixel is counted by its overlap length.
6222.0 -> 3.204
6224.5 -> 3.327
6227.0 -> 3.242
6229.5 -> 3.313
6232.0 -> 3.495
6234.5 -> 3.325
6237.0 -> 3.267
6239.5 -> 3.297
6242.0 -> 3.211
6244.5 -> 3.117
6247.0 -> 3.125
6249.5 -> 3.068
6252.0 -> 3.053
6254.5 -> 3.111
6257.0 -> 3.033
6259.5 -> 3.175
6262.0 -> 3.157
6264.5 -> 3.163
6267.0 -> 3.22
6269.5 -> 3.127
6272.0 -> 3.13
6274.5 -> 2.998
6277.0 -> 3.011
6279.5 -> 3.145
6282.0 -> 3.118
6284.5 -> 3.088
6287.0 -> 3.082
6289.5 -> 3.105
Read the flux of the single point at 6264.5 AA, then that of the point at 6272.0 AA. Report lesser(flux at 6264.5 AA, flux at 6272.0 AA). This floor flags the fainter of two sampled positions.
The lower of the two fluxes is 3.13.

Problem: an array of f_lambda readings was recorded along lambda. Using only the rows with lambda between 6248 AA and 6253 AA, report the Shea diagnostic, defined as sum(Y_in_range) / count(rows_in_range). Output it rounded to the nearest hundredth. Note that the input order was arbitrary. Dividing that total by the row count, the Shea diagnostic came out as 3.06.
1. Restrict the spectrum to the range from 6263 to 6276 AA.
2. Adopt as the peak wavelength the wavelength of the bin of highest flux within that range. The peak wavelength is 6267.0 AA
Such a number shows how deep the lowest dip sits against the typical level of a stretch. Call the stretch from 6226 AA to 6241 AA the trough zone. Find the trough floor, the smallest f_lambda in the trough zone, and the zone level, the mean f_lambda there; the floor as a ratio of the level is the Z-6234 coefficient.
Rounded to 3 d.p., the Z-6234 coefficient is 0.976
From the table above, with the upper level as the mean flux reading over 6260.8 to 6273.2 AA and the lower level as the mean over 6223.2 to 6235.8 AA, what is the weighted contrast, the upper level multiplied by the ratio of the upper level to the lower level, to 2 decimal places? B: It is 2.99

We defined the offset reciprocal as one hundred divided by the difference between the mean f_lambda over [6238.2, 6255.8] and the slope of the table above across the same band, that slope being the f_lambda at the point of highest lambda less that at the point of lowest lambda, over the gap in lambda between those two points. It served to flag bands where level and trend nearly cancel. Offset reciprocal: 31.7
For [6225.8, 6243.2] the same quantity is 30.2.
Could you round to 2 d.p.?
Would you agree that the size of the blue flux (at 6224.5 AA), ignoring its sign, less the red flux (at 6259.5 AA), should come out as 0.15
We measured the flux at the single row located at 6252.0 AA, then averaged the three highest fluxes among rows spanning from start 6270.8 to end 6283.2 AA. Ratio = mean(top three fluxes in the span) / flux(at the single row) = 1.03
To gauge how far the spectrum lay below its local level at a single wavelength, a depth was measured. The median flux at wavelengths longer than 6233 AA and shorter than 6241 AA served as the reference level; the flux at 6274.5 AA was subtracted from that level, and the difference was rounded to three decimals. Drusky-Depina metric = 0.299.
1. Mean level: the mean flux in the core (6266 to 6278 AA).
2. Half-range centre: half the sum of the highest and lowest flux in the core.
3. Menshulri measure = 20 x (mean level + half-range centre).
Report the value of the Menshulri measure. 124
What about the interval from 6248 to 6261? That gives 124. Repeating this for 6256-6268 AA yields 126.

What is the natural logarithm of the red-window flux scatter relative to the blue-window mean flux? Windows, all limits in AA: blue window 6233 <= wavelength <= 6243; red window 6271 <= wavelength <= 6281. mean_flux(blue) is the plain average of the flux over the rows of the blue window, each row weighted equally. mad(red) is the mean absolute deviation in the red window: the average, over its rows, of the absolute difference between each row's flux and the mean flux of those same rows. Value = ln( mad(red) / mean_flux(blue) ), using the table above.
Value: -3.90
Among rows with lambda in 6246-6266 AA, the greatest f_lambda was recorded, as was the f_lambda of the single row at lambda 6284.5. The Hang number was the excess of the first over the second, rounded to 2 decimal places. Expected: 0.09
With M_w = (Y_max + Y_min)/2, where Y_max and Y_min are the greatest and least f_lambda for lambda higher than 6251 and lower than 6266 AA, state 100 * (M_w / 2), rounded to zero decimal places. 155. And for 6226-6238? 168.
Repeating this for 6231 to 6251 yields 164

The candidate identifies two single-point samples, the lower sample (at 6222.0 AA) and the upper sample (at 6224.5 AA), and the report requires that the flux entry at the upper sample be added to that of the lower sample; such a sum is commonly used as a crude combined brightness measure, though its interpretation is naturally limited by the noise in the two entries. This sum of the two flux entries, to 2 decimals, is 6.53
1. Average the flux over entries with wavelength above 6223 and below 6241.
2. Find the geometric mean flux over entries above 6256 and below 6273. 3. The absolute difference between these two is 0.18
